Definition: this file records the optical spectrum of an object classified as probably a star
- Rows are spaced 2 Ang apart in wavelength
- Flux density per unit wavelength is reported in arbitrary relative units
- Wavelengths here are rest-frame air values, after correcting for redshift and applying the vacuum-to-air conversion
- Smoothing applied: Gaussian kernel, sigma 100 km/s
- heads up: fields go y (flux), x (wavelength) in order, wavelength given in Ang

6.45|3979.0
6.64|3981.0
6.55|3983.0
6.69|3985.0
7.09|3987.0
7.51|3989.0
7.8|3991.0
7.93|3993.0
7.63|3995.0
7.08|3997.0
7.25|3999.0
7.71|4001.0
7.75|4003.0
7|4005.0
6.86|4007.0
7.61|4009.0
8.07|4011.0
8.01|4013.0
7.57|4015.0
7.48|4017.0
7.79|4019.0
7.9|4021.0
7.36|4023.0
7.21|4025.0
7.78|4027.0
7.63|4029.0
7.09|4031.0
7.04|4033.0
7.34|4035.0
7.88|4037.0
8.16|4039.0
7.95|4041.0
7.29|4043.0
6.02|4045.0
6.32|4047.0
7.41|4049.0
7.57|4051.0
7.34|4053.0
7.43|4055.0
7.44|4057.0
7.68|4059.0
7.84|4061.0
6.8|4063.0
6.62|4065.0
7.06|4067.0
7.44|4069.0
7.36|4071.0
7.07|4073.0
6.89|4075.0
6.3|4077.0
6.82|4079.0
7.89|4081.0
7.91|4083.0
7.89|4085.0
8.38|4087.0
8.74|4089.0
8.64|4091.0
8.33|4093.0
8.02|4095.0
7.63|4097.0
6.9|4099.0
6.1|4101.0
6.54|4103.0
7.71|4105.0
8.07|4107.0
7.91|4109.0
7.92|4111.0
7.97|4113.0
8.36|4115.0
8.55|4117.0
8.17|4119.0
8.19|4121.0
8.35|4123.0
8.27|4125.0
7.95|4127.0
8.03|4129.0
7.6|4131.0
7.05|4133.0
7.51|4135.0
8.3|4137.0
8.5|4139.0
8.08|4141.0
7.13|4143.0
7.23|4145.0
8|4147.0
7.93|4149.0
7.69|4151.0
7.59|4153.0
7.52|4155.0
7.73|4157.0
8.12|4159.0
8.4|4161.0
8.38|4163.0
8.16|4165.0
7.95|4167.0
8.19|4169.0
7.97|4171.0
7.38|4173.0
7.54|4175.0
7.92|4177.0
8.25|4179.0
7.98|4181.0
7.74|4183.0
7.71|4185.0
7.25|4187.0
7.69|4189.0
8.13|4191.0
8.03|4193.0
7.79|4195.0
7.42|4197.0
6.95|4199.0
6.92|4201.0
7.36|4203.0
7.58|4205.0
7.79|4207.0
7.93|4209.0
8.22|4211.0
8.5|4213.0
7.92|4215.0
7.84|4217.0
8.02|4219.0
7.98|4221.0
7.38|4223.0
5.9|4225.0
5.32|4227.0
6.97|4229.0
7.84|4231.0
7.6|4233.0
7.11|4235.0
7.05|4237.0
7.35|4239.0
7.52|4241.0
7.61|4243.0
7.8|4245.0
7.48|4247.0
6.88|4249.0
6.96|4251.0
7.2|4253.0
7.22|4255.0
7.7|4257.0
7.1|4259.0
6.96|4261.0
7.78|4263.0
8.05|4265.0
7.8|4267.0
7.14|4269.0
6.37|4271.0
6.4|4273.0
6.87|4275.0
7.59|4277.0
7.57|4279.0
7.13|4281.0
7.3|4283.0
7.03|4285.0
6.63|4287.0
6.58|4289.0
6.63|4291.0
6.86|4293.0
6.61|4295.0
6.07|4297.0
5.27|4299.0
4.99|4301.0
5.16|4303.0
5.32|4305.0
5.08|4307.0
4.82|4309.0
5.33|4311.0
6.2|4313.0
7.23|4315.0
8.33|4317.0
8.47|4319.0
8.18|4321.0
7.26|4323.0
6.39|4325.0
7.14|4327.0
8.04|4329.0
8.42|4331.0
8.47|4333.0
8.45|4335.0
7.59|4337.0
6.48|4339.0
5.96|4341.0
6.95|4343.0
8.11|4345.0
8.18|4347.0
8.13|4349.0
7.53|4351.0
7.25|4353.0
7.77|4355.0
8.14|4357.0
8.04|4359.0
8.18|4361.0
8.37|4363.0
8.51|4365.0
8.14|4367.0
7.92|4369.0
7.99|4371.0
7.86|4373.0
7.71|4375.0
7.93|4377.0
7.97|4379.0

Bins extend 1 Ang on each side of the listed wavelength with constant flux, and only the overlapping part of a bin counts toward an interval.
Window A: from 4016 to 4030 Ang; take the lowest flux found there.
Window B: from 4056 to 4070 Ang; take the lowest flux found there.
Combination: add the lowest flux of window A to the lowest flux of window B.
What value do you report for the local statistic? 13.8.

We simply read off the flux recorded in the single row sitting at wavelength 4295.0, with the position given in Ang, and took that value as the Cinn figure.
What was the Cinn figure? 6.61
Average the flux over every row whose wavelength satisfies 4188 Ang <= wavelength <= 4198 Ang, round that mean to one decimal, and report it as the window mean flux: 7.8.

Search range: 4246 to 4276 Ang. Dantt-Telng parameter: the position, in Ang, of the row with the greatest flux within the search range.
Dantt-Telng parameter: 4265.0 Ang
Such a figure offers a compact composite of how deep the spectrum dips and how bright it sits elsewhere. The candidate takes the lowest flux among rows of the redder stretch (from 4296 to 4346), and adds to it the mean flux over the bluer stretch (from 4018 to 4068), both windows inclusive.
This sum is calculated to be 12.2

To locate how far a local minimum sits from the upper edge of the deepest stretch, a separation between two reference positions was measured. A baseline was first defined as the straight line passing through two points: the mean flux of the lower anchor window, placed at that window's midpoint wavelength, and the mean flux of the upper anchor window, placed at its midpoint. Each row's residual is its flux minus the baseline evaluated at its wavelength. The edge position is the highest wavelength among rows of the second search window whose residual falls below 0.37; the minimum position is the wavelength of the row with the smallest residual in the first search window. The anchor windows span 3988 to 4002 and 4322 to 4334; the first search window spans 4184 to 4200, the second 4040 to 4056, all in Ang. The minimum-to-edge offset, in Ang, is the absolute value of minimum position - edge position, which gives 144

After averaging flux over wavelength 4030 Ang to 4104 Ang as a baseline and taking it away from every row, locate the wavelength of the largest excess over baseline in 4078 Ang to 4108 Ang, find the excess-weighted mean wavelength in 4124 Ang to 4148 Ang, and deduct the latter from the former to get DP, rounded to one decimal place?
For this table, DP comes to -45.4 Ang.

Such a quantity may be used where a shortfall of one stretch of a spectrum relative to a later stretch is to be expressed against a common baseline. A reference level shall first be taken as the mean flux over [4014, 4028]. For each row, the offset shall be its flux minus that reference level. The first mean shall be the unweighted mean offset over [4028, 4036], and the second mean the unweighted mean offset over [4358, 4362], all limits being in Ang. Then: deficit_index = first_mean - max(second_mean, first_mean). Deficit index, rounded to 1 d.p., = -0.8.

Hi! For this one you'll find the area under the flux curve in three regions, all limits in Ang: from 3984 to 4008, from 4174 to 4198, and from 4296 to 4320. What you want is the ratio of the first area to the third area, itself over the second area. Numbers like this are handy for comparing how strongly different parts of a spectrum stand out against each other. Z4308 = 0.0065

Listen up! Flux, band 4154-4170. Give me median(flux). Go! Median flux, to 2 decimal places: 8.14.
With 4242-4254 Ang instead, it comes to 7.34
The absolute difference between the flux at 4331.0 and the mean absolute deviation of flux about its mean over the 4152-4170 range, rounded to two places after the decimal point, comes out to 8.15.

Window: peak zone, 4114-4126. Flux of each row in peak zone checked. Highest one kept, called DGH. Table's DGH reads 8.55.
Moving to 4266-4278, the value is 7.8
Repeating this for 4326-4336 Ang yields 8.47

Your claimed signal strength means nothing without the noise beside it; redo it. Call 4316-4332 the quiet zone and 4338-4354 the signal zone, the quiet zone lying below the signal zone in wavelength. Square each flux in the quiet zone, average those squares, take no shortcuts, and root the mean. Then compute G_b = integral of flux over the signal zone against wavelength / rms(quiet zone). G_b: 15.0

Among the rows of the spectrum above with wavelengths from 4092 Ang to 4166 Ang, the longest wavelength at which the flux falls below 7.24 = 4145.0 Ang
